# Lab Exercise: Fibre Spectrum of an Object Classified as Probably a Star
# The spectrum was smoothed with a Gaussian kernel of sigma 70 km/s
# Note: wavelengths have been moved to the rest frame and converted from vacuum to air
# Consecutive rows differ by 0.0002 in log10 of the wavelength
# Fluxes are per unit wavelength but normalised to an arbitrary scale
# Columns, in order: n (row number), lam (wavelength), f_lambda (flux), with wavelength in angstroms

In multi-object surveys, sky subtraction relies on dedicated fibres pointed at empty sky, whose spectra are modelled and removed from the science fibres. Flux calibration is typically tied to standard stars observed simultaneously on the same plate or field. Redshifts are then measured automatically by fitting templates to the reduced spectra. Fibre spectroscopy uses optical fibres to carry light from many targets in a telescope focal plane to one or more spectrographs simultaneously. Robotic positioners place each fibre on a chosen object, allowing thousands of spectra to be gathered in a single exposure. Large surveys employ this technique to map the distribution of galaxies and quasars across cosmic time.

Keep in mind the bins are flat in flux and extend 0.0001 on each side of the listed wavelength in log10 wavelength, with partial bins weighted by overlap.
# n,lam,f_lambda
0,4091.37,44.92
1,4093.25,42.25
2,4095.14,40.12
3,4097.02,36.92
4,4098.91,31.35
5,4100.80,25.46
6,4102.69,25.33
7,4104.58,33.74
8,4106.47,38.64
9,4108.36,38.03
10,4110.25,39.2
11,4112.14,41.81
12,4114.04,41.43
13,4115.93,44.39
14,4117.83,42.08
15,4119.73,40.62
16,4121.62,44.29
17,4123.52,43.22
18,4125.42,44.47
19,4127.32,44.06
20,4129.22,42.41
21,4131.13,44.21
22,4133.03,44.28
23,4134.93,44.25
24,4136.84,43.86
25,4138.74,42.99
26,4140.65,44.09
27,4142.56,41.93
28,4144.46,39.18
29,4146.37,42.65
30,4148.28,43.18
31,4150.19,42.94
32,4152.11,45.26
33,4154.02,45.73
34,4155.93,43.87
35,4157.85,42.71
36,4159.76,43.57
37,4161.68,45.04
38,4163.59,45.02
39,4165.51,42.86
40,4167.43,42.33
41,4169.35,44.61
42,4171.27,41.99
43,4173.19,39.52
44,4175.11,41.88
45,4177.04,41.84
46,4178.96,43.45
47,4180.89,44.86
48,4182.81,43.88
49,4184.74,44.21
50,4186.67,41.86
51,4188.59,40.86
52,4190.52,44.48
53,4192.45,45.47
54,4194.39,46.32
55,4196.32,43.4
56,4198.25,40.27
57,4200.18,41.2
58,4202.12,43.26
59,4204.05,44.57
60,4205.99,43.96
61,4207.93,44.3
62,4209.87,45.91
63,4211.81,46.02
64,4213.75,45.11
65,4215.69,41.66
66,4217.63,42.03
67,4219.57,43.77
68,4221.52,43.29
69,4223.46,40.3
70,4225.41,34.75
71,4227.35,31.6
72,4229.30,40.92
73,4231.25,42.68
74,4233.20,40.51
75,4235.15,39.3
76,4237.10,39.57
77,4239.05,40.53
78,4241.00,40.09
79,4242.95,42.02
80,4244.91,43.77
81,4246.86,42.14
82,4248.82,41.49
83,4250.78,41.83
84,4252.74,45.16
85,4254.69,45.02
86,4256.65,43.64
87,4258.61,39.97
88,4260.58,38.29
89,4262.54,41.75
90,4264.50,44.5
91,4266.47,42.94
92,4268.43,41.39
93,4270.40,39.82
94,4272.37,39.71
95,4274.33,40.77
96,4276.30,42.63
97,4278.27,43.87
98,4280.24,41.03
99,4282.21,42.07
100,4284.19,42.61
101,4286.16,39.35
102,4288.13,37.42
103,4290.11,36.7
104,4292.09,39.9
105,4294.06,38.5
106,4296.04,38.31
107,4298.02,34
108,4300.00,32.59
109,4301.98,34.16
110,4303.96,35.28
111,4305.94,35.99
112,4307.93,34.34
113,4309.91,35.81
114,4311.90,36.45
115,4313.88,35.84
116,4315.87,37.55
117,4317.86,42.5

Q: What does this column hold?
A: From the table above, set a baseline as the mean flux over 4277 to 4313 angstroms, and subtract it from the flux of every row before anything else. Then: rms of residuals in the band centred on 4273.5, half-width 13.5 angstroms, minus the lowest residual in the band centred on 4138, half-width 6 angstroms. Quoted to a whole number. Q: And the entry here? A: 0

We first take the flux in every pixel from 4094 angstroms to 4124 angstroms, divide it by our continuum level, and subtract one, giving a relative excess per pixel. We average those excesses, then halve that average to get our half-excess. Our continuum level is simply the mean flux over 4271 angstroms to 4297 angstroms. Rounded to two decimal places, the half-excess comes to -0.03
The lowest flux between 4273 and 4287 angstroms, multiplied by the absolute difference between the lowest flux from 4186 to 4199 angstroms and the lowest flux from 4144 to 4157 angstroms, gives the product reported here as 43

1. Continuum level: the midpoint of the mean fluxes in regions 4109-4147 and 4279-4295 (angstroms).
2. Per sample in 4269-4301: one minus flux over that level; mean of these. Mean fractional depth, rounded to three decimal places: 0.046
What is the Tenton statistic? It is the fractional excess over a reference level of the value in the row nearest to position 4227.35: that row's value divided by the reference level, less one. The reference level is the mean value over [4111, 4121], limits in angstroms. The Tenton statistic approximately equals -0.25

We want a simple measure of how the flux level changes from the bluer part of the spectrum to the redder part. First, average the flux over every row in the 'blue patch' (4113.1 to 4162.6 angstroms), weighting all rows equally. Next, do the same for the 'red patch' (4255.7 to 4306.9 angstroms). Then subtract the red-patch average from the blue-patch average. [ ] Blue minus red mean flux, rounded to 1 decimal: 3.8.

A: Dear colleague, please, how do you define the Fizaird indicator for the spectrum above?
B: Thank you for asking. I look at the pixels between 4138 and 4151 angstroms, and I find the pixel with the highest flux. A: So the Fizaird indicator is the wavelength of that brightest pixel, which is 4140.65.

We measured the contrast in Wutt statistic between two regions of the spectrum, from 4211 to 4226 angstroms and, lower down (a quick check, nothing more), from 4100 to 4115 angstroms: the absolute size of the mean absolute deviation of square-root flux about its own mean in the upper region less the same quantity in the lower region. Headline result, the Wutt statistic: 0.3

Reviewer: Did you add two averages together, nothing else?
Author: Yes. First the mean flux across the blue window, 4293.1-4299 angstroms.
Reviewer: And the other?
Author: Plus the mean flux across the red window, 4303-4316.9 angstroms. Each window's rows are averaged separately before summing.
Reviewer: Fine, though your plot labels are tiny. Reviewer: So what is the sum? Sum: 72.8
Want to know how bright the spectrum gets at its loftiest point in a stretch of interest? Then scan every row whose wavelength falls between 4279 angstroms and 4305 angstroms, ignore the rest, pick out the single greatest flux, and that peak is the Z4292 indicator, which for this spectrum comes 42.61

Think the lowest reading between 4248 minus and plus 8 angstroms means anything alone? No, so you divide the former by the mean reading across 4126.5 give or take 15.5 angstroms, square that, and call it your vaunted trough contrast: 0.86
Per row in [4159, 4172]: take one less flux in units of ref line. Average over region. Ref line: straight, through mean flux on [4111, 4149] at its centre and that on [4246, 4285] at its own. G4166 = -0.02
